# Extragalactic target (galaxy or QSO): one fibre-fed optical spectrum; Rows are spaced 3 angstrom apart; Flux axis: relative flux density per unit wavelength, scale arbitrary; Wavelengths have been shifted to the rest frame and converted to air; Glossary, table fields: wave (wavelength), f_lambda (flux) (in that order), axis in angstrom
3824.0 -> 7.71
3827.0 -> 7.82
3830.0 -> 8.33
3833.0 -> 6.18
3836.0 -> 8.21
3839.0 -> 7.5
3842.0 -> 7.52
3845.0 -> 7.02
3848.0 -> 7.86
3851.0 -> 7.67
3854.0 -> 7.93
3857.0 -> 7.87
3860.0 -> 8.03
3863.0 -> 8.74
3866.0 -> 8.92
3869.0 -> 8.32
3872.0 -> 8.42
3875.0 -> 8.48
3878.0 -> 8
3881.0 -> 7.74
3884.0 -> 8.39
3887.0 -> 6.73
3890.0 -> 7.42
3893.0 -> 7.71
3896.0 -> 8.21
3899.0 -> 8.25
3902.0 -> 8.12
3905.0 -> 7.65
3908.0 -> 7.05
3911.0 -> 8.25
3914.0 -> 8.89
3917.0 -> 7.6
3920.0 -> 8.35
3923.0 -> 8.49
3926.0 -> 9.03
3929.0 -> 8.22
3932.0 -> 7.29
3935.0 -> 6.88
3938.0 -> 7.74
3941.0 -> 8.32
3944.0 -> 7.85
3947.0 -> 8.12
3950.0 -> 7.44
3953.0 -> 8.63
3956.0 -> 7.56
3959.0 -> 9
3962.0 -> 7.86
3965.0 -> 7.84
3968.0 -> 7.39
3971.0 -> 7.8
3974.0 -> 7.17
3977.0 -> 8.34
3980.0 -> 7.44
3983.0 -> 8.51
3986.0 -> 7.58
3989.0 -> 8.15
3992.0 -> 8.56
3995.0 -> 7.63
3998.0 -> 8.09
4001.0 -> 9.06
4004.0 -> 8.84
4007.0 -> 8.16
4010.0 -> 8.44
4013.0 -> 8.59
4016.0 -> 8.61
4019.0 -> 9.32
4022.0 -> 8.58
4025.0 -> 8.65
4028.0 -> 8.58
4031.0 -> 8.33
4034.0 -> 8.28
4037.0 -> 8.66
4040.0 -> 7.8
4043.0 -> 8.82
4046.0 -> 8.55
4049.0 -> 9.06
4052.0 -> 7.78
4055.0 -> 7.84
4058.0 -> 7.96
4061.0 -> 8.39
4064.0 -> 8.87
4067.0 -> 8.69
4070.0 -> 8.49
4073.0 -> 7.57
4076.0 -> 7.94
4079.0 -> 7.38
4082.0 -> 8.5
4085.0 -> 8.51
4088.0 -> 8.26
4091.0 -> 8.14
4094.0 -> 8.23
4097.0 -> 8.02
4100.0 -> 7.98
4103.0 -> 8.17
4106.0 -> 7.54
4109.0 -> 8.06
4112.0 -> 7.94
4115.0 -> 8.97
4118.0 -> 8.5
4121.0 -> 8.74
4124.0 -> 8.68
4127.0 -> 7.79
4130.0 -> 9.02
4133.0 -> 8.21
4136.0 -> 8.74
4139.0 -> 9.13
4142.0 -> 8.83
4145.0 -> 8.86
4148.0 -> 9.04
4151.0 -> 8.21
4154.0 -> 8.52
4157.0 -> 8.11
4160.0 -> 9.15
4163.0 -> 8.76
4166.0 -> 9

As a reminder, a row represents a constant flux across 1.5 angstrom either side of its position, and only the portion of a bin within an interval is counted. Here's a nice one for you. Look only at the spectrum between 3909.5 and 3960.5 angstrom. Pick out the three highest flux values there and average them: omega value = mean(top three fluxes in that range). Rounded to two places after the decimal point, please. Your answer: 8.97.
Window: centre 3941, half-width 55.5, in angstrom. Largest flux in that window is 9.03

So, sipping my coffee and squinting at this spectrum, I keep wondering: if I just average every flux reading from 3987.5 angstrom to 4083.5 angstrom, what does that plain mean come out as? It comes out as 8.4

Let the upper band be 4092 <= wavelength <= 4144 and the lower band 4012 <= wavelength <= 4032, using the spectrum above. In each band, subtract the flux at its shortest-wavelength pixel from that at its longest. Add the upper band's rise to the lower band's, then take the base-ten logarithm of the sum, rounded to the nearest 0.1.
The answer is -0.5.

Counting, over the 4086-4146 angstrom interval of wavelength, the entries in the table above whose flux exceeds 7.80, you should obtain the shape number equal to 18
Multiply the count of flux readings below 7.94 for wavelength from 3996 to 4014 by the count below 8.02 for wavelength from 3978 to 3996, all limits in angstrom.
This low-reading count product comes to 0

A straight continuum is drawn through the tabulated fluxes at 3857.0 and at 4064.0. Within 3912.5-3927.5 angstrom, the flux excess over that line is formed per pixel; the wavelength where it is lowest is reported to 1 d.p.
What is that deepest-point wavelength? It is 3917.0 angstrom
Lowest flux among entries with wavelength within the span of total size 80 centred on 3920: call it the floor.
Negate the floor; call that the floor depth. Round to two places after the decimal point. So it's -6.73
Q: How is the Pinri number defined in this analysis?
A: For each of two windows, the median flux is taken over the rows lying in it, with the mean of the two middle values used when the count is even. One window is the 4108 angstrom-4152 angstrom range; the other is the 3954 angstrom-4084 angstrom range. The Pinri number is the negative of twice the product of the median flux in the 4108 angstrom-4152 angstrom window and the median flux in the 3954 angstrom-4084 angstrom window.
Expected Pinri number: -146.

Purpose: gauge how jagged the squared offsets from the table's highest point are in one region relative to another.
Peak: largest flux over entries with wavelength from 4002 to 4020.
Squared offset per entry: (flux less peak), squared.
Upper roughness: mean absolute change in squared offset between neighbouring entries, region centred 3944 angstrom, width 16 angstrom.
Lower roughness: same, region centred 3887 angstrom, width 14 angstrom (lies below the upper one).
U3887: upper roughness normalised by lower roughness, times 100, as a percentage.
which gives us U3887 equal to 47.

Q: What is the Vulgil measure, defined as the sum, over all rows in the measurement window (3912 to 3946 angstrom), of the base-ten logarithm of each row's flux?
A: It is 10.0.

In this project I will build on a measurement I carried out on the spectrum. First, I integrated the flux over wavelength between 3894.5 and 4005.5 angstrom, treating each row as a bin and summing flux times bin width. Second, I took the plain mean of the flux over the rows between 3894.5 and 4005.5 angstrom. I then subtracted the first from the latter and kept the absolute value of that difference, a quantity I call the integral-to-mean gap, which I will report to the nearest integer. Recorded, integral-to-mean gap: 884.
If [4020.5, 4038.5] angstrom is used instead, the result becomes 145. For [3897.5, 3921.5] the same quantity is 184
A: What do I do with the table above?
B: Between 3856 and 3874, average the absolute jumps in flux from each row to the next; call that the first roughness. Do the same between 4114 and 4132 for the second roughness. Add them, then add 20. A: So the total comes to 20.9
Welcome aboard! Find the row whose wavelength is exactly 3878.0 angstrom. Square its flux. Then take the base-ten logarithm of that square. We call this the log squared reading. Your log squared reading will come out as 1.81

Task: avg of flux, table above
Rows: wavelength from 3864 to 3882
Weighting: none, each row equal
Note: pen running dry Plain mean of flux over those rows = 8.3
